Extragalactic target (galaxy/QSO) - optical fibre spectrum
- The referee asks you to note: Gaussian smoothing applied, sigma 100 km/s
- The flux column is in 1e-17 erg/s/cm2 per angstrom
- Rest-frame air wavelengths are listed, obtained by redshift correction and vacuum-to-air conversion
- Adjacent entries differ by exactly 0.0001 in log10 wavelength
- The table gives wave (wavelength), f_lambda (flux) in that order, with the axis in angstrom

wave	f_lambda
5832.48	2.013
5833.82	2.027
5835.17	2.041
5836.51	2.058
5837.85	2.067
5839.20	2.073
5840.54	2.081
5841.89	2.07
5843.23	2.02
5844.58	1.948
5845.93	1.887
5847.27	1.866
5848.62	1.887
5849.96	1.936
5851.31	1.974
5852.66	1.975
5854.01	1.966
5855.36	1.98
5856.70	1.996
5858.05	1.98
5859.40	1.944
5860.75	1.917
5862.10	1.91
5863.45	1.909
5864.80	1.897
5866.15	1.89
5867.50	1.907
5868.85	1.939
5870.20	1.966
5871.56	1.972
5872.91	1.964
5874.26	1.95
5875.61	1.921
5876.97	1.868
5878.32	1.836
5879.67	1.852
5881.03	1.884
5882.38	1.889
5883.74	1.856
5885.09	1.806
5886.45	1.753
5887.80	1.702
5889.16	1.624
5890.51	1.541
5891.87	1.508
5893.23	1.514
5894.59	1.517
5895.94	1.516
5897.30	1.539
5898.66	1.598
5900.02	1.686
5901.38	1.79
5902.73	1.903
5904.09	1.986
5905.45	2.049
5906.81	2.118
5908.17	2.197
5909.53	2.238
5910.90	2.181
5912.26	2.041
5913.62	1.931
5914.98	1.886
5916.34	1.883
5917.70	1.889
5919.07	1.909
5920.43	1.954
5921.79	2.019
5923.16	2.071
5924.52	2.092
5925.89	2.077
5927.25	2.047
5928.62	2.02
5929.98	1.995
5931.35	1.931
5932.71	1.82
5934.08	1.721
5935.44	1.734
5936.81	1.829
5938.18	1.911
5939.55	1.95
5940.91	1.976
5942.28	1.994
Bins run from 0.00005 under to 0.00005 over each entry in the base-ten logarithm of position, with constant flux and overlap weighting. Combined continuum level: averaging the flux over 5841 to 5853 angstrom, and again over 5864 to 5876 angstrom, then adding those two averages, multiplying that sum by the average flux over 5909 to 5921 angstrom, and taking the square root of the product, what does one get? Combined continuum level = 2.78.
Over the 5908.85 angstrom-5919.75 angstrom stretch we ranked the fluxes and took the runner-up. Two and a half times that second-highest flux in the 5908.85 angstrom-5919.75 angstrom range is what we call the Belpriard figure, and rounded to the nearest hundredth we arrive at 5.45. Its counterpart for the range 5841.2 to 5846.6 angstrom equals 5.05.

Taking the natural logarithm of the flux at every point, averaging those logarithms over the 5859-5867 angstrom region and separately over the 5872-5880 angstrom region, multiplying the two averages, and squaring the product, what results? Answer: 0.17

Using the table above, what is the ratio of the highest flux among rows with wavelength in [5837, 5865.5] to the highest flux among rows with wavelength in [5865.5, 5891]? 1.06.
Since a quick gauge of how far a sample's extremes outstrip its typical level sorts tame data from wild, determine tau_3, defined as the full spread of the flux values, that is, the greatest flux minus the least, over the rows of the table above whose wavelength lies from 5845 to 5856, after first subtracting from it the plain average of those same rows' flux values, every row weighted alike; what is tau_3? -1.8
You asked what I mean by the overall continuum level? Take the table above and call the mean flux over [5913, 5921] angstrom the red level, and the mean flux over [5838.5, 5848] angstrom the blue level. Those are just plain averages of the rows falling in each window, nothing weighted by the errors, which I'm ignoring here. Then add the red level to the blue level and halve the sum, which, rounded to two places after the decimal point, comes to 1.95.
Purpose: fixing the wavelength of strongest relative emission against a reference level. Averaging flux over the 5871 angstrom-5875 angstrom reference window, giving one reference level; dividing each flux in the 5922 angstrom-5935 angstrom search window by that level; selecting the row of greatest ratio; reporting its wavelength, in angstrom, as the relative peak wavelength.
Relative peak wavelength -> 5924.52 angstrom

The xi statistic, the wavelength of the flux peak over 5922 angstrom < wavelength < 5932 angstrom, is 5924.52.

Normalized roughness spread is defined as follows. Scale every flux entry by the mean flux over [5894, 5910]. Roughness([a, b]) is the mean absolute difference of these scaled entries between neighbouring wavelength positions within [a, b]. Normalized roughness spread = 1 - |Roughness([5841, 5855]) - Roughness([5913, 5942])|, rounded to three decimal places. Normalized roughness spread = 0.995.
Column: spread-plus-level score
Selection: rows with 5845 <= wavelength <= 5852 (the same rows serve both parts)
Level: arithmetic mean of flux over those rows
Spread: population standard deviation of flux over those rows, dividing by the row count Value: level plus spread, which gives 1.95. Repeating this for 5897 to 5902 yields 1.75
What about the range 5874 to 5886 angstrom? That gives 1.91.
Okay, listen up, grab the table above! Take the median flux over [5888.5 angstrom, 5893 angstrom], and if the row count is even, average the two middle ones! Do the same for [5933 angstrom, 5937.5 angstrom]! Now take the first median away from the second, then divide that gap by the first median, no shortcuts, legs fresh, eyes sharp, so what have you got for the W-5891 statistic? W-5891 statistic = 0.125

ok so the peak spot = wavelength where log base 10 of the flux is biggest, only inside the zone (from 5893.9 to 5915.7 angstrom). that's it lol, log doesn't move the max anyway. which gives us 5909.53 angstrom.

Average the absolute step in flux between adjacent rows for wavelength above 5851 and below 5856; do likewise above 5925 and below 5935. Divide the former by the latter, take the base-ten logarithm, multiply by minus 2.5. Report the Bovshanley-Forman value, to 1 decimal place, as 2.2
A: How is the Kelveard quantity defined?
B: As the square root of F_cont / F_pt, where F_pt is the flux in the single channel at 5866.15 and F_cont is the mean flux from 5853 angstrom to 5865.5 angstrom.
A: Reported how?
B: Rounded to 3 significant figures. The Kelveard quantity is 1.01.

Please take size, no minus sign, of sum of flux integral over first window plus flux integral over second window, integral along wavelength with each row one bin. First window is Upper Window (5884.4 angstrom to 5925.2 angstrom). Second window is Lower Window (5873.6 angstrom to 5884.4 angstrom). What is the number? 96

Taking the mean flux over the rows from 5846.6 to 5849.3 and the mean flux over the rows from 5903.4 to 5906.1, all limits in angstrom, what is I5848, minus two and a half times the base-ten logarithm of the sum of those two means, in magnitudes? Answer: -1.48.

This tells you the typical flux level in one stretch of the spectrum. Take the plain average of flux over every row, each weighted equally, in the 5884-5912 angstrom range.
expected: 1.79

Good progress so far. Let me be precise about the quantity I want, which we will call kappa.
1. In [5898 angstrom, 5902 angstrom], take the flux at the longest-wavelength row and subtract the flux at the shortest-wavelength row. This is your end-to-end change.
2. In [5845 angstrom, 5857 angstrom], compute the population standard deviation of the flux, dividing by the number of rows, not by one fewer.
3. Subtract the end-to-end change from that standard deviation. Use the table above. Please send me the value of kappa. -0.15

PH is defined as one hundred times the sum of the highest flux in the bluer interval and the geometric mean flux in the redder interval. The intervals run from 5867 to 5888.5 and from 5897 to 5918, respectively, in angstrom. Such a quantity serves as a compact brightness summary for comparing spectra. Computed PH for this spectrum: 389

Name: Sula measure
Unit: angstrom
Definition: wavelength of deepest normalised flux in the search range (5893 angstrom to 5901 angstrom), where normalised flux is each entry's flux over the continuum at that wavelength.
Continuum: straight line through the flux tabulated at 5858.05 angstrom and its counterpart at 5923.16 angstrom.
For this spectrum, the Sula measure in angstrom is 5895.94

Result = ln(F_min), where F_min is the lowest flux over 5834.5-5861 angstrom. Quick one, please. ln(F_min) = 0.62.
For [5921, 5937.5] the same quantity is 0.54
